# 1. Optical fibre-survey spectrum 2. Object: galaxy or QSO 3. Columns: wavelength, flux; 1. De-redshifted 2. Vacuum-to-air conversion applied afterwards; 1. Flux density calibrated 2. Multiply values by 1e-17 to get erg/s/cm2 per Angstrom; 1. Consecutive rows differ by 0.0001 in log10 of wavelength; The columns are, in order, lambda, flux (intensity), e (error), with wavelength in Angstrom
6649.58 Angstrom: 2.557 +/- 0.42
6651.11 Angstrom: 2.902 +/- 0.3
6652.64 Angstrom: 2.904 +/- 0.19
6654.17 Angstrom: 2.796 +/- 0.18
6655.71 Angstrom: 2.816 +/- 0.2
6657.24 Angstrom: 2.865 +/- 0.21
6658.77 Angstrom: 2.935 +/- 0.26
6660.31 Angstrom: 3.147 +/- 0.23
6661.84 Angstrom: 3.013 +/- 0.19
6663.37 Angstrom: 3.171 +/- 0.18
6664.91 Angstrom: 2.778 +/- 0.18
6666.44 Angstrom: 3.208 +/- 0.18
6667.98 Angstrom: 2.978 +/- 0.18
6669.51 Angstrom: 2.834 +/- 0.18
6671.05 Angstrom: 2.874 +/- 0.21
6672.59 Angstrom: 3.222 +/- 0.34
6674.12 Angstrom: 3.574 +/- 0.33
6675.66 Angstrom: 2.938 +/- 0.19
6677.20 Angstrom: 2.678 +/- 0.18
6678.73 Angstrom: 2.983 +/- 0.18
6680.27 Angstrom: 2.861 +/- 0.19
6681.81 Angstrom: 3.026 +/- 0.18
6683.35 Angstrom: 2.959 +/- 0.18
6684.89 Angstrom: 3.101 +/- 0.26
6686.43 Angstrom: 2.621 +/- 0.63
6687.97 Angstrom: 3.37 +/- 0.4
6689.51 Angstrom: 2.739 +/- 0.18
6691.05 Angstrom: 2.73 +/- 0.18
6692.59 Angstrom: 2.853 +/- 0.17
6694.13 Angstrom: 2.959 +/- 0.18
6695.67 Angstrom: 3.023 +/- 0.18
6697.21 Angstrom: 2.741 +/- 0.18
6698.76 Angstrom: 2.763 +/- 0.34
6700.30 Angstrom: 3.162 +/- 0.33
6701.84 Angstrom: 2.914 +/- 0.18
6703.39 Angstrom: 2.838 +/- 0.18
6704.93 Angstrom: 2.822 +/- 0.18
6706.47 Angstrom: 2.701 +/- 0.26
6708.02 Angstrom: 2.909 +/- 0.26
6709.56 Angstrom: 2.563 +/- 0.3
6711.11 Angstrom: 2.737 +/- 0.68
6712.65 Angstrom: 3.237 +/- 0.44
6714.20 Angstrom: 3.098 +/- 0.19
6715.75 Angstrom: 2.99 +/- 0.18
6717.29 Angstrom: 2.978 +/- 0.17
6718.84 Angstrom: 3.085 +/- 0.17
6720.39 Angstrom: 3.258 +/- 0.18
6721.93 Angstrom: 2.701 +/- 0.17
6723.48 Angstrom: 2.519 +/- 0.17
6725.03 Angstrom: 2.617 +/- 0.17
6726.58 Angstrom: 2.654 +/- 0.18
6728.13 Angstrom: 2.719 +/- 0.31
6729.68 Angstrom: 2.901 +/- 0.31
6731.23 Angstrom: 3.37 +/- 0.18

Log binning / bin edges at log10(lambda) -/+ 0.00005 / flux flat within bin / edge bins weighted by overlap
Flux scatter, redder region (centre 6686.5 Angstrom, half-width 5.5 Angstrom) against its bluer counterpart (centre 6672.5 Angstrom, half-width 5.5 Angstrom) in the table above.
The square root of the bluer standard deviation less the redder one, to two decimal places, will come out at 0.19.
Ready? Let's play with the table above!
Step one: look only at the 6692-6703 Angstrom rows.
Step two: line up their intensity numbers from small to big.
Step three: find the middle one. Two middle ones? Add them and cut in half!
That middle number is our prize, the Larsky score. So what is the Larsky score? 2.91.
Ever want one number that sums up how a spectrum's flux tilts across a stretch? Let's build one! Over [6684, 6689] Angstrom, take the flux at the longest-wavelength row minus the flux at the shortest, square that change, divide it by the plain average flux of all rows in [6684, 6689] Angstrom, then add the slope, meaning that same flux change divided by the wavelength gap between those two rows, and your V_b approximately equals 0.11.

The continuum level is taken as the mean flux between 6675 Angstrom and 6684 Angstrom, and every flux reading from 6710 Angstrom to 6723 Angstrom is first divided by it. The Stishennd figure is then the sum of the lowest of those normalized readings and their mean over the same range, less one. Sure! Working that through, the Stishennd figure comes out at 0.96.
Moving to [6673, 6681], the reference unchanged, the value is 0.96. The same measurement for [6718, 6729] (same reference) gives 0.83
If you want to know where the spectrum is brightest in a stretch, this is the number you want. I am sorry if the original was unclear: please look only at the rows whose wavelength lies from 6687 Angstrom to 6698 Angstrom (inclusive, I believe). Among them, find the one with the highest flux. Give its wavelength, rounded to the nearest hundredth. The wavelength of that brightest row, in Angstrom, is 6687.97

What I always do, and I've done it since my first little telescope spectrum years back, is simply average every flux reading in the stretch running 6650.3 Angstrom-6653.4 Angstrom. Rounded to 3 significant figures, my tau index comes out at 2.90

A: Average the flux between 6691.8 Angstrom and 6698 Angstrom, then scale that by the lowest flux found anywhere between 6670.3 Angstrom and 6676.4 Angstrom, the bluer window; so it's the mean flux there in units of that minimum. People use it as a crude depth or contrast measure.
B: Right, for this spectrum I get 1.01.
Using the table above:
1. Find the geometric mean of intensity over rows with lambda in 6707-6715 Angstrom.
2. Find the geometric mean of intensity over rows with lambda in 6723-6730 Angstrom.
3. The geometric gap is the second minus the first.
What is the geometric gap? -0.22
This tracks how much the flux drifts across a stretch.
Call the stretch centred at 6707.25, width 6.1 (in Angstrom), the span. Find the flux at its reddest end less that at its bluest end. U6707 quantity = -0.26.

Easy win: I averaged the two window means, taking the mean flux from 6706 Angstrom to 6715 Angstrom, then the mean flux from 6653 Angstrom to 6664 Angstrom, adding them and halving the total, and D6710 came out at 2.92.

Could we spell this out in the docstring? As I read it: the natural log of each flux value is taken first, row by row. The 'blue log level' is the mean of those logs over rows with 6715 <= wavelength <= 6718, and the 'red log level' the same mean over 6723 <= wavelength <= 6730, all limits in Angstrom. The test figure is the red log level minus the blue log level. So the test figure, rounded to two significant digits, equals -0.11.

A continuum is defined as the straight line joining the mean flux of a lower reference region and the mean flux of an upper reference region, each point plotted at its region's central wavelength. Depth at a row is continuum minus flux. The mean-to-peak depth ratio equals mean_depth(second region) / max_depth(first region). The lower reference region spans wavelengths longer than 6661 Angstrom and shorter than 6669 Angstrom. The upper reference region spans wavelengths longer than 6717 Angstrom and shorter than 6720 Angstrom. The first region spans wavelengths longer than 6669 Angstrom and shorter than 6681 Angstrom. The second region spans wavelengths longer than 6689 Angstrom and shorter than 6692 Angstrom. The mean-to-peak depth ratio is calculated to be 0.8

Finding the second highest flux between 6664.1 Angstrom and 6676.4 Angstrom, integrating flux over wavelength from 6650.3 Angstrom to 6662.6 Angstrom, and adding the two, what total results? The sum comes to 39.1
